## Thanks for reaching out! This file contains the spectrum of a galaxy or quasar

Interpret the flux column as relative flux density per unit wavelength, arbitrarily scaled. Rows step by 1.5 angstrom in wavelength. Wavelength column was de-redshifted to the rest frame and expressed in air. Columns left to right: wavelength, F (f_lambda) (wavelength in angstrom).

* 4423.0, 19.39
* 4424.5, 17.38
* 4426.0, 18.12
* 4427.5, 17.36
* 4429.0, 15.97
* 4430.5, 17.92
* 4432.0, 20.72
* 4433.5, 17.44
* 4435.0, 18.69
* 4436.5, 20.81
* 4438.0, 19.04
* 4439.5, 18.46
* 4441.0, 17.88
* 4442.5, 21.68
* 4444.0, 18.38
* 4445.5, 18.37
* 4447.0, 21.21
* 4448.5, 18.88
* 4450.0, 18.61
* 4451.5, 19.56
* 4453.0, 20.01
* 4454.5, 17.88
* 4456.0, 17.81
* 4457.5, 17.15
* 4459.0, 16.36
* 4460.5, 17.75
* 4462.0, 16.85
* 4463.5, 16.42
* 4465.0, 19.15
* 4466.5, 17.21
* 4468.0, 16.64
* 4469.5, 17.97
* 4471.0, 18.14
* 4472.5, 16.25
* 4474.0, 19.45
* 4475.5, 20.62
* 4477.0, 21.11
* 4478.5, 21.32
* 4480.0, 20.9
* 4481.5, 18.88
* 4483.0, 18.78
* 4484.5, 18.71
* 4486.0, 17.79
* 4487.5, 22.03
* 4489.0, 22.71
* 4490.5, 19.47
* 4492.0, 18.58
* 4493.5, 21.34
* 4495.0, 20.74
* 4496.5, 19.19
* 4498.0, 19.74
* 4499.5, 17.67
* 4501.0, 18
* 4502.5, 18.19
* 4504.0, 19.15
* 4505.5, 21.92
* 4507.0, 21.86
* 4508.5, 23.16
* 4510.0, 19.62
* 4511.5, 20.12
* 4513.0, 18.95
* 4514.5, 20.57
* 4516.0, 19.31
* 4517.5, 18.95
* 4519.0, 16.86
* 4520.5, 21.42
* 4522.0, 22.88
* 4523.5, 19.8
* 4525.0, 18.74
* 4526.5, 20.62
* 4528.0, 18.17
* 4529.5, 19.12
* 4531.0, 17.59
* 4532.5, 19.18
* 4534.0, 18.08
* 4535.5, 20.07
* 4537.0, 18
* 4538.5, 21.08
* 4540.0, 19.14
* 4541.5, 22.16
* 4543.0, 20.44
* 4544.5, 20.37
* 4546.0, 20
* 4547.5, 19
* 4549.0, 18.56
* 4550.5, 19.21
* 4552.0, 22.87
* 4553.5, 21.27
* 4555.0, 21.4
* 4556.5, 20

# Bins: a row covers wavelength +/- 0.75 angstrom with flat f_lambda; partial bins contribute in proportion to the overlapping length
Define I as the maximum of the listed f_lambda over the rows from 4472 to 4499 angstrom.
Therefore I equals 22.71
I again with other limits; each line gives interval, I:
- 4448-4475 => 20.01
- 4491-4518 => 23.16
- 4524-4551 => 22.16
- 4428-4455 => 21.68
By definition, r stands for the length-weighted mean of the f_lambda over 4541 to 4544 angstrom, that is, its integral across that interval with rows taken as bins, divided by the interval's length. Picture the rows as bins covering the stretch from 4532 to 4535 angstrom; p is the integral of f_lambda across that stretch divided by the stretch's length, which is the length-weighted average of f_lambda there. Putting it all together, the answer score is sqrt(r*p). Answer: 19.9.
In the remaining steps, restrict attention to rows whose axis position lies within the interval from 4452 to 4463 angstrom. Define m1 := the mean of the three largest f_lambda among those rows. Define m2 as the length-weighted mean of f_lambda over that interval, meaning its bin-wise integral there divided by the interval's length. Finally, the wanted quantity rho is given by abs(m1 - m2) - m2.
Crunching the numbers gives -16.8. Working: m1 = 18.6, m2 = 17.70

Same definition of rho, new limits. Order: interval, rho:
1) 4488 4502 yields -17.9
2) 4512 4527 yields -18.0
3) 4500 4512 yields -18.1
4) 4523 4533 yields -18.2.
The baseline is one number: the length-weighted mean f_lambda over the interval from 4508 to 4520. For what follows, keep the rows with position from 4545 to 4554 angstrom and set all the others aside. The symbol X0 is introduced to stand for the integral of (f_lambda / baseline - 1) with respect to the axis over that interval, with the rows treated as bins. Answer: 0.22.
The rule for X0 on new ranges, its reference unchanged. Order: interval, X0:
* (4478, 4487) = -0.11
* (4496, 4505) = -0.42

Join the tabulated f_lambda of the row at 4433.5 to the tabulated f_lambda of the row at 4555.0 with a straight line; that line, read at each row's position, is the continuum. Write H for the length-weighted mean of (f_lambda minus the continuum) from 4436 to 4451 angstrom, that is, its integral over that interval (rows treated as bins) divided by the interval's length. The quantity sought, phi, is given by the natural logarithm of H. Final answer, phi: 0.4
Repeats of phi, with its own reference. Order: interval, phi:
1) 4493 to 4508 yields -1.7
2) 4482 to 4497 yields -0.4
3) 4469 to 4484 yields -0.7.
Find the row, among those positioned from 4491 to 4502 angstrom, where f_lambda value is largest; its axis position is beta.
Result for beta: 4493.5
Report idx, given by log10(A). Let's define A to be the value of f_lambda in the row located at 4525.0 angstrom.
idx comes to 1.27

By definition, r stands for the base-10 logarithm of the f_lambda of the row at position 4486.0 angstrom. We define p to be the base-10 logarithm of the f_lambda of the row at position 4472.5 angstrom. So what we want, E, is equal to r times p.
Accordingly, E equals 1.51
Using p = 1.21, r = 1.25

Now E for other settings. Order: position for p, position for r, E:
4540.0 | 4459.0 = 1.56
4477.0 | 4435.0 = 1.68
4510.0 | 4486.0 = 1.62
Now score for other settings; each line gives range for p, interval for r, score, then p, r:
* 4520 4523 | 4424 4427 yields 19.8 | 22.0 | 17.7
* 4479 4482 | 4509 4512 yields 20.1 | 20.1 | 20.1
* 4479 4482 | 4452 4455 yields 19.6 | 20.1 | 19.1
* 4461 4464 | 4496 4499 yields 18.0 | 16.7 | 19.3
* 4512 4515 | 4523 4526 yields 19.5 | 19.7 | 19.3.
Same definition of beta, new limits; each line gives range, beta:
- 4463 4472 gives 4465.0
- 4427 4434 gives 4432.0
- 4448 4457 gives 4453.0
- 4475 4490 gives 4489.0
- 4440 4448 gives 4442.5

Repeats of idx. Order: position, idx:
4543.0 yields 1.31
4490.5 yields 1.29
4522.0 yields 1.36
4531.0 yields 1.25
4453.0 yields 1.30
